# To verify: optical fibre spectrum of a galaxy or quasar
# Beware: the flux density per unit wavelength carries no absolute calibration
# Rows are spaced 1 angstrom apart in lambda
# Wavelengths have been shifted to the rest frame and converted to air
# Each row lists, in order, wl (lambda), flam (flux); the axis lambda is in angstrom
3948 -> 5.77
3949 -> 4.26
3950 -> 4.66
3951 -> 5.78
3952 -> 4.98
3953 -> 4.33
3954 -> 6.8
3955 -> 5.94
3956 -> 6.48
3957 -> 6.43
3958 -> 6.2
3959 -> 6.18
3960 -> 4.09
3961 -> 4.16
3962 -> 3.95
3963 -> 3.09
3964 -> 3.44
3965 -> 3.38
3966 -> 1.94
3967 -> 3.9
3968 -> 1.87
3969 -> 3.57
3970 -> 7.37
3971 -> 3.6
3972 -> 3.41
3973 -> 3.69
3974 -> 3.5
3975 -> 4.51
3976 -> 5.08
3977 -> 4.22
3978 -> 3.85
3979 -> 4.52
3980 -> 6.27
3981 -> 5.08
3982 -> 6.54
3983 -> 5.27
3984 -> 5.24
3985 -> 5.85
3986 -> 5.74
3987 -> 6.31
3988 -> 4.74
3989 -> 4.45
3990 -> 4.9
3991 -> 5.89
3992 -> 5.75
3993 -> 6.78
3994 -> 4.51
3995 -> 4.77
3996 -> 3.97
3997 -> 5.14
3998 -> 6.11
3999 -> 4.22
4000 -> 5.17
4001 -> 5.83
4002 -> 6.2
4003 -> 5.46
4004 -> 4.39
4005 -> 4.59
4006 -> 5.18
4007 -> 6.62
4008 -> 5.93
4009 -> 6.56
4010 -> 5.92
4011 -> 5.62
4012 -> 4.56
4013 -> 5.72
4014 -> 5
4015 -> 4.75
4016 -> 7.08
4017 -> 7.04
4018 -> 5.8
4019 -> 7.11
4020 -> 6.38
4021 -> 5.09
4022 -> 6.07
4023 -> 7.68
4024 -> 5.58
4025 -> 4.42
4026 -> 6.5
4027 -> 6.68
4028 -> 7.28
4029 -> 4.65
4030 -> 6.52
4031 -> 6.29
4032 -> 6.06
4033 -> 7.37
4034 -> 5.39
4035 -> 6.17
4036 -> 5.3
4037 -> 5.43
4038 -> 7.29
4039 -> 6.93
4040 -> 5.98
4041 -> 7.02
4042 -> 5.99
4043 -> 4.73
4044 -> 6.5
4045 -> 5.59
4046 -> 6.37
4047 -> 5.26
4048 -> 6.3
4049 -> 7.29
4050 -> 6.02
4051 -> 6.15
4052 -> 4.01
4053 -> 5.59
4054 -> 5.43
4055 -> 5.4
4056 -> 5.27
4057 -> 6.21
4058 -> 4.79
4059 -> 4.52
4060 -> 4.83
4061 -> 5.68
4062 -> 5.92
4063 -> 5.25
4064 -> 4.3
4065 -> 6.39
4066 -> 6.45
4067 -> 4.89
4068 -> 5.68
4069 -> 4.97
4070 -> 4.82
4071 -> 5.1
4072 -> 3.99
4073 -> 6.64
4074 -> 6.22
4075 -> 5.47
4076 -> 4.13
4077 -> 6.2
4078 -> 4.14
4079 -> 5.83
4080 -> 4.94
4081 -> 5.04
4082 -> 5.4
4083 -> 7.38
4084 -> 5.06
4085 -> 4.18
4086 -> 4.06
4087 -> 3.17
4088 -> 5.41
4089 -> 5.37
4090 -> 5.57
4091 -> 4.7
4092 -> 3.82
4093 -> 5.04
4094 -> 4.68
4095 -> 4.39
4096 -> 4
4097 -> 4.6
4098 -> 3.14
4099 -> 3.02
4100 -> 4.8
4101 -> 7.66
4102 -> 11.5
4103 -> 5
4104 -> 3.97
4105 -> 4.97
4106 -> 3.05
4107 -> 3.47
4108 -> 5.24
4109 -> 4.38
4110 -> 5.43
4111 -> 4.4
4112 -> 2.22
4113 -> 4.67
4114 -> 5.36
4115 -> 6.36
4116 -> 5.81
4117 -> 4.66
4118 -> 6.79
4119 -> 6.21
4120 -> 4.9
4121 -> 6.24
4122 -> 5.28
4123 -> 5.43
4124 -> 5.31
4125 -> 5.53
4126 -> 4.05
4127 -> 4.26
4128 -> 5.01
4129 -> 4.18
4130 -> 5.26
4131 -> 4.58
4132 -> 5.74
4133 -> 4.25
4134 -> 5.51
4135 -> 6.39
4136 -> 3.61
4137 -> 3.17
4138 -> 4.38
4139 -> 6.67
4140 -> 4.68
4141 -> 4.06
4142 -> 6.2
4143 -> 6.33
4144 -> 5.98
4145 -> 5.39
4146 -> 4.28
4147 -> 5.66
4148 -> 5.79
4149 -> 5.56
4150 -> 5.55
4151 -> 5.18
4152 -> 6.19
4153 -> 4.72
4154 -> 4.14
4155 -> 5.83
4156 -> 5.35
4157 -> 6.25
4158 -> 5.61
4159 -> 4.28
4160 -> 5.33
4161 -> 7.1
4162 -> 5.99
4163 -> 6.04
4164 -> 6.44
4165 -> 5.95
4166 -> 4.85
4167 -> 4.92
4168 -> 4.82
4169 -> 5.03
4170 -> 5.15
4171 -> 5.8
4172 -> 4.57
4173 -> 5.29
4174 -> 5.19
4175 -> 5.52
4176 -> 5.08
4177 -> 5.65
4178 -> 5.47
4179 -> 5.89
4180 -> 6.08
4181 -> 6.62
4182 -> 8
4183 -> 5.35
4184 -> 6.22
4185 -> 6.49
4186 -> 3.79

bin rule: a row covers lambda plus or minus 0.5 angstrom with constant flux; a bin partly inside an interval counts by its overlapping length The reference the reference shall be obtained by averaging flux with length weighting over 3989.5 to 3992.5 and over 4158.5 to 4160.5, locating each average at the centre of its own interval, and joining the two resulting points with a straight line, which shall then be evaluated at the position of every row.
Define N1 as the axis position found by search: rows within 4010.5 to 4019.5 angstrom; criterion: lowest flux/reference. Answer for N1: 4012 angstrom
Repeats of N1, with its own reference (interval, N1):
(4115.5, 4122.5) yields 4117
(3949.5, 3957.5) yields 3953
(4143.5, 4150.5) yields 4146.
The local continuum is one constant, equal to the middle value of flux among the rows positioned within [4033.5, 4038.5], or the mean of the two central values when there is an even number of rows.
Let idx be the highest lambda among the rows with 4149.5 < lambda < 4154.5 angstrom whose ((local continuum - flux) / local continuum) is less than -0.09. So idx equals 4152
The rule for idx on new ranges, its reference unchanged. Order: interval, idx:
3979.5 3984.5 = 3982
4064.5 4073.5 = 4073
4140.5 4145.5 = 4144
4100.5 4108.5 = 4102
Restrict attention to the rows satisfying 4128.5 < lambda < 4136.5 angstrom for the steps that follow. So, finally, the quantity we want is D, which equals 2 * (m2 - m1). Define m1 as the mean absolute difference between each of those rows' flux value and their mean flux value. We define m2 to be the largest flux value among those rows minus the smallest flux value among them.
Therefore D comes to 4.0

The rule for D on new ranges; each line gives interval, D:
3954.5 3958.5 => 0.7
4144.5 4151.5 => 2.3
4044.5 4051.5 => 3.2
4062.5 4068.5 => 2.9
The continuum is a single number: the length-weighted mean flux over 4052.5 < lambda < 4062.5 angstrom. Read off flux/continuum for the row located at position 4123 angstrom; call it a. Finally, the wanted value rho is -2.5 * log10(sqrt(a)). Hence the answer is -0.01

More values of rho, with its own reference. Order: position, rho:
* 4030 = -0.11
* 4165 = -0.06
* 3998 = -0.07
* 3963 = 0.30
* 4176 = 0.03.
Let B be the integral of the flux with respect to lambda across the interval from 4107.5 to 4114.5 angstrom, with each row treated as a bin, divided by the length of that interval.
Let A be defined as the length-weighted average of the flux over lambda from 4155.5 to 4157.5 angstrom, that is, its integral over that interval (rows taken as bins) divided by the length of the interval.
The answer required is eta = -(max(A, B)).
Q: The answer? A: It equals -5.80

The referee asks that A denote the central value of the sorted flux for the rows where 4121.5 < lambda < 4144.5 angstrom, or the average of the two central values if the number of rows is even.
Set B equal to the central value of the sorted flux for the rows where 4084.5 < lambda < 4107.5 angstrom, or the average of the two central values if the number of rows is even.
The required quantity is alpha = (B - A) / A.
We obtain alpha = -0.13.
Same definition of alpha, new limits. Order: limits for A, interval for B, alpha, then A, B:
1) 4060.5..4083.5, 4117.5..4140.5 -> -0.03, 5.40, 5.3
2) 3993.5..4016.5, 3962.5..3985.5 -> -0.25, 5.18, 3.9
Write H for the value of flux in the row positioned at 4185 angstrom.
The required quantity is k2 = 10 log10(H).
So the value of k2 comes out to 8.1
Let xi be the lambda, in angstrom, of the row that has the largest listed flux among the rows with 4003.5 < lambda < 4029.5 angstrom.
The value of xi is 4023 angstrom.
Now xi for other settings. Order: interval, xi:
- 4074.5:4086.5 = 4083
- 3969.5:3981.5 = 3970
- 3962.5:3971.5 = 3970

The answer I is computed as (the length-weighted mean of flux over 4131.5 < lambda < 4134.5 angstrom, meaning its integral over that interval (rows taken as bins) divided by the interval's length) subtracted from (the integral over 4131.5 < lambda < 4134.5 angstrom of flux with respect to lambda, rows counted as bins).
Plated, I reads 10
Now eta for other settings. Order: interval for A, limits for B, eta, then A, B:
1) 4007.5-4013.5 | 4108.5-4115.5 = -5.72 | 5.72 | 4.7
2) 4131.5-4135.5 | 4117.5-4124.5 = -5.74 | 5.47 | 5.7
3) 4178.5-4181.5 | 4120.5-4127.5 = -6.20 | 6.20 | 5.2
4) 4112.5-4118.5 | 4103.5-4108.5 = -5.61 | 5.61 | 4.1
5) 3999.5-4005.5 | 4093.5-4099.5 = -5.27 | 5.27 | 4.0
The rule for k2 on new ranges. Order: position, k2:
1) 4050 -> 7.8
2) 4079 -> 7.7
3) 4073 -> 8.2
